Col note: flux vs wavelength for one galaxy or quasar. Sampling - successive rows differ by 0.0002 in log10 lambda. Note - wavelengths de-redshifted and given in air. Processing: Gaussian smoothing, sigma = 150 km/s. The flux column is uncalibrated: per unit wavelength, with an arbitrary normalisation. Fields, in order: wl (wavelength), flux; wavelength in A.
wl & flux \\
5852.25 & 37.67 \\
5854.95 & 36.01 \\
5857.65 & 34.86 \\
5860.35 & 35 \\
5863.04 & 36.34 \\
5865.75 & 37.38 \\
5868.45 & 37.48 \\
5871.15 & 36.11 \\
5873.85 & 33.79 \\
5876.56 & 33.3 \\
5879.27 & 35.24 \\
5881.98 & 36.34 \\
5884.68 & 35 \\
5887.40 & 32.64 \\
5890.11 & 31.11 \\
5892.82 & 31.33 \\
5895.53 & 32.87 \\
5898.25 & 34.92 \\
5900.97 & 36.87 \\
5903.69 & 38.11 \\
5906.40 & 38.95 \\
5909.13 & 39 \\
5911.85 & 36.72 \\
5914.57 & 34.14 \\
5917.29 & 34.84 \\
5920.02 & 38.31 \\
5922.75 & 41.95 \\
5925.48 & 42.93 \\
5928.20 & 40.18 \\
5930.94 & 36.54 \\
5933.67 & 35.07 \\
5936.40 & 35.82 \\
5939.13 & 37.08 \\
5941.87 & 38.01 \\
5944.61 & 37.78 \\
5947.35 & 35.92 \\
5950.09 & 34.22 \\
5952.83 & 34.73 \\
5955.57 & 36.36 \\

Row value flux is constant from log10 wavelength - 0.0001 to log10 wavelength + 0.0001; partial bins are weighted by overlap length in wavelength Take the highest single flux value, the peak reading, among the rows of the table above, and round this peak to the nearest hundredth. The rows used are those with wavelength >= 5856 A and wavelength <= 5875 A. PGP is 37.48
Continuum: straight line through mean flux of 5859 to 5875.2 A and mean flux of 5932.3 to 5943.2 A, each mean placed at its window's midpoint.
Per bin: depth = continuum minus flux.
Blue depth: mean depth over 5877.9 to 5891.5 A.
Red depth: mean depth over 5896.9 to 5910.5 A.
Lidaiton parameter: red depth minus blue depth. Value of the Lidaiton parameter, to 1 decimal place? -3.4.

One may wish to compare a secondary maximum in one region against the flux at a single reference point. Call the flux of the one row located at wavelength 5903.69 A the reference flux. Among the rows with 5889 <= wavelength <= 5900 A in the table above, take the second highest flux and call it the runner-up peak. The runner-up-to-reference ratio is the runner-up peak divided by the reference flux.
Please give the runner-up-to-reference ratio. 0.86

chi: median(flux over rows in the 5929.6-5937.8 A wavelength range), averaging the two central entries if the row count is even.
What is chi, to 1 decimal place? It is 35.8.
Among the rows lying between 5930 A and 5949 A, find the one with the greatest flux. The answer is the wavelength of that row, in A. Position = 5941.87 A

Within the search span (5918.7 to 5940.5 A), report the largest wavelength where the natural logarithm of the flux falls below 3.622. 5939.13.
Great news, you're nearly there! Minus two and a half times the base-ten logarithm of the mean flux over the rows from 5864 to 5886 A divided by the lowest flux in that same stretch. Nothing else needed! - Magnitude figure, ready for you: -0.072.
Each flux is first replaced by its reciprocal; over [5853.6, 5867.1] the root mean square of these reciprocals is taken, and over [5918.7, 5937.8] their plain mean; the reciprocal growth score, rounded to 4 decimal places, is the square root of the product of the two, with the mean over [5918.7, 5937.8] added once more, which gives 0.0529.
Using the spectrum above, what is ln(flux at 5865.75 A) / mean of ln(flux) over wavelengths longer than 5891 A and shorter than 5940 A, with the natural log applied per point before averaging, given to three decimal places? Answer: 1.004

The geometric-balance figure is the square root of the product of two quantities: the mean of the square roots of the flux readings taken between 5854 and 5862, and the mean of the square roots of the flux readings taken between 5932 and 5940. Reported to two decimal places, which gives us 5.97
